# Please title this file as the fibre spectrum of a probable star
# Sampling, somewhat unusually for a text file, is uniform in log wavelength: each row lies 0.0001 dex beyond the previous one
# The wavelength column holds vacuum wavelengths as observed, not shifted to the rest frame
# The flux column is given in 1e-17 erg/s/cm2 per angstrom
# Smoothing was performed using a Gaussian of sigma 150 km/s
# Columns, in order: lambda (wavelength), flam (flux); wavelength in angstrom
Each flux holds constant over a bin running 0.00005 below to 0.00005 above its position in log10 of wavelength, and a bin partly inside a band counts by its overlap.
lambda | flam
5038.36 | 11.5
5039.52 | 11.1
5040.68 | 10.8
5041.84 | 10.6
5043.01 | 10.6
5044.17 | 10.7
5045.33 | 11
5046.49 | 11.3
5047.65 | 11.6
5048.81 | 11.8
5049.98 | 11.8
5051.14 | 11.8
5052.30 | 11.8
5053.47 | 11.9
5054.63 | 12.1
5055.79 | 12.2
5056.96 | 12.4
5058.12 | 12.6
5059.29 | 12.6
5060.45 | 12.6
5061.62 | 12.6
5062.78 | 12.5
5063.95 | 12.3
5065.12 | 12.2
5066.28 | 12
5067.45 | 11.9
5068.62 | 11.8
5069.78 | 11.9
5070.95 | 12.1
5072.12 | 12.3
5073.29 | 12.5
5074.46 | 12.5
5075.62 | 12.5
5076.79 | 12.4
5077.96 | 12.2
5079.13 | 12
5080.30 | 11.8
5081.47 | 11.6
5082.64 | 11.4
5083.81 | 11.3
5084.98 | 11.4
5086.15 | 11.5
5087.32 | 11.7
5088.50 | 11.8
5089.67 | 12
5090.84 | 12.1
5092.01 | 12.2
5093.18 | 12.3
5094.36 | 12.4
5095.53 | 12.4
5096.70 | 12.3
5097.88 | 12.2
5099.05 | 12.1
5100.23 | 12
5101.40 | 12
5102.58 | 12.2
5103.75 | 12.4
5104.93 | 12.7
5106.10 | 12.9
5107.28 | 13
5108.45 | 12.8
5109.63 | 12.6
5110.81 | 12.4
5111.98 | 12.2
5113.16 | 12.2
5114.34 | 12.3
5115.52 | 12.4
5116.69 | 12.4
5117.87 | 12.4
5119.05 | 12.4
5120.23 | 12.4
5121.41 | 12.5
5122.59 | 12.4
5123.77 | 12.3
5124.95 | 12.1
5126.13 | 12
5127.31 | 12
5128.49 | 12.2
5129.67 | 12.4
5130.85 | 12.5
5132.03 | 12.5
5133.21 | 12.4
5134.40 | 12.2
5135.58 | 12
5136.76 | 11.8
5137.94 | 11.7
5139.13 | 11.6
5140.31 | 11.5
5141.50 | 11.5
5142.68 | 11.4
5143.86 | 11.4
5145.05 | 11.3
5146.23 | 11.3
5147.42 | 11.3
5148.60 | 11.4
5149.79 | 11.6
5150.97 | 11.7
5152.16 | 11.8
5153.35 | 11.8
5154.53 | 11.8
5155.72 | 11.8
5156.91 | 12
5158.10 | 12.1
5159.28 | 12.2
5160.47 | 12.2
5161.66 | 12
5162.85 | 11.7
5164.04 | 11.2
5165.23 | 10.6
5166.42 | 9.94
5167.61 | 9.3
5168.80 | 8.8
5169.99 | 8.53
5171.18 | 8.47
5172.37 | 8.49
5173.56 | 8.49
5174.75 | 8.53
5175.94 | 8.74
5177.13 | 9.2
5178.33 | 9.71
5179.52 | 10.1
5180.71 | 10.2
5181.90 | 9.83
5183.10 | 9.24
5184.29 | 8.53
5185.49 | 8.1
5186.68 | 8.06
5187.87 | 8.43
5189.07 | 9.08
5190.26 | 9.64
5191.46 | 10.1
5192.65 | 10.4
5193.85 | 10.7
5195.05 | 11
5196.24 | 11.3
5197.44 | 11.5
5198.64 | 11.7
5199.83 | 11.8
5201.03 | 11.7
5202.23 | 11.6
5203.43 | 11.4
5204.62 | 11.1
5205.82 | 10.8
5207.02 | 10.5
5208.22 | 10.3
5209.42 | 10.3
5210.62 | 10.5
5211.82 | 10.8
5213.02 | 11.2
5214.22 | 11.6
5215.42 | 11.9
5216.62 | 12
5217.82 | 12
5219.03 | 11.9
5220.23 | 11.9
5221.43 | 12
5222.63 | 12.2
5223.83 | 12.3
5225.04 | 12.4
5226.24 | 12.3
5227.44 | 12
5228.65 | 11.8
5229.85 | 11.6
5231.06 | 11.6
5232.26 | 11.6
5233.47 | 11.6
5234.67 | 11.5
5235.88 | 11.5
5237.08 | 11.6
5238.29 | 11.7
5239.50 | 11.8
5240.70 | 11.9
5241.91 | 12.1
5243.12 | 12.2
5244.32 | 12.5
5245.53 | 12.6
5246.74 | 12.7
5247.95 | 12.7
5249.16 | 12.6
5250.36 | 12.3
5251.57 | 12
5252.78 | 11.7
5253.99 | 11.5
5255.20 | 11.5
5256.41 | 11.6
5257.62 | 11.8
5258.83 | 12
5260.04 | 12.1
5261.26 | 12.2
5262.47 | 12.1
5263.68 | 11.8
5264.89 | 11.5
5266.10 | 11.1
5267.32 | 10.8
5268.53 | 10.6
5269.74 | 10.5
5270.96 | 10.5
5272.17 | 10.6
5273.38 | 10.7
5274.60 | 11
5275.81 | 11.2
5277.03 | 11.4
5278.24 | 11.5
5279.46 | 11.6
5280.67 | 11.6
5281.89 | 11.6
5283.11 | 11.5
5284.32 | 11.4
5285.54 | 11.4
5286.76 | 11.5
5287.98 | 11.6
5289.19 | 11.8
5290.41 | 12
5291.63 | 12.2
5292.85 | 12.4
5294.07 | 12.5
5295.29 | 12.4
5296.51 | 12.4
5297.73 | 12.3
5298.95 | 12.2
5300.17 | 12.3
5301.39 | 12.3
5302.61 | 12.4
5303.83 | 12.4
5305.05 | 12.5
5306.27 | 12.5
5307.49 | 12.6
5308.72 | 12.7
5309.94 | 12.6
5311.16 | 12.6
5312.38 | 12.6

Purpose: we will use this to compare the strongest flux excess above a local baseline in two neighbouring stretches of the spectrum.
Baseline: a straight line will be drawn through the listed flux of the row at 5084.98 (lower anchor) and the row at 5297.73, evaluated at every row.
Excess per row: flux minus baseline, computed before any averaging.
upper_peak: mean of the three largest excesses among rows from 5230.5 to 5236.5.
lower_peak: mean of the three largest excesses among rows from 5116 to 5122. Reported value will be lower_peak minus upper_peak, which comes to 1.3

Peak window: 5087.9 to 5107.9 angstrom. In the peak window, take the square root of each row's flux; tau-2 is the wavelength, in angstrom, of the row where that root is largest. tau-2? 5107.28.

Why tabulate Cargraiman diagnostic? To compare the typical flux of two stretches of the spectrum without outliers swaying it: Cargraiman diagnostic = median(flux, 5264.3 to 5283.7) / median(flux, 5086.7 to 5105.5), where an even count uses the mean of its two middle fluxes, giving 0.91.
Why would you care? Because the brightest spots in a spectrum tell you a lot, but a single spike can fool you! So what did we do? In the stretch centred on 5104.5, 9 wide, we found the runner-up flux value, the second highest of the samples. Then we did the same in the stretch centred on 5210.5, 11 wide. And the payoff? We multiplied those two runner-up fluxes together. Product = 150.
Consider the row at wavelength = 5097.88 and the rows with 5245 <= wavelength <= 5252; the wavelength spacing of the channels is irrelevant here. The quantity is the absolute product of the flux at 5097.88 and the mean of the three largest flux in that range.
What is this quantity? 155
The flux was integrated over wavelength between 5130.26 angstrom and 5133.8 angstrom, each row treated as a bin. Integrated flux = 44.2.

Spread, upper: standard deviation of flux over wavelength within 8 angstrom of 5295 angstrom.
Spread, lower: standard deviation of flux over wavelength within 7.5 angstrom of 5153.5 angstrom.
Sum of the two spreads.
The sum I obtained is 0.6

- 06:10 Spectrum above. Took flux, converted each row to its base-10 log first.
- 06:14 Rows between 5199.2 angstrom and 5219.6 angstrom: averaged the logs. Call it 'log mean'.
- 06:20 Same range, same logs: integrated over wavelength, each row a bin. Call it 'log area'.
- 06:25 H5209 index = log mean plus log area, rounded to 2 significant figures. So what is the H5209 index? 22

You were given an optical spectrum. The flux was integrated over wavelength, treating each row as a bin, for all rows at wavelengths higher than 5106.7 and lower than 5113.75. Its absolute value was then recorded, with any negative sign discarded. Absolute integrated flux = 88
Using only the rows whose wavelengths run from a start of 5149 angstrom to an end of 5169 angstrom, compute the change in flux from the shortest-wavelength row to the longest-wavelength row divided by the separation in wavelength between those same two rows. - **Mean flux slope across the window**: -0.15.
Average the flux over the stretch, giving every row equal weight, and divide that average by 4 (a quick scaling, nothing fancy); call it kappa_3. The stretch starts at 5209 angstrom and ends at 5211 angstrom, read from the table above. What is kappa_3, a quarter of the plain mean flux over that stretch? 2.60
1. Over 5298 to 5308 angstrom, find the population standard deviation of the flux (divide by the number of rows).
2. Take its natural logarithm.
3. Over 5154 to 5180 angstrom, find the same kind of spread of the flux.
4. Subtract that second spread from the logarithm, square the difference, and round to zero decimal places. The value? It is 13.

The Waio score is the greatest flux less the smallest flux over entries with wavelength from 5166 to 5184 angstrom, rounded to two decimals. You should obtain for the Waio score 1.73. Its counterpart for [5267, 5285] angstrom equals 1.10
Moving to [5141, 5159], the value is 0.80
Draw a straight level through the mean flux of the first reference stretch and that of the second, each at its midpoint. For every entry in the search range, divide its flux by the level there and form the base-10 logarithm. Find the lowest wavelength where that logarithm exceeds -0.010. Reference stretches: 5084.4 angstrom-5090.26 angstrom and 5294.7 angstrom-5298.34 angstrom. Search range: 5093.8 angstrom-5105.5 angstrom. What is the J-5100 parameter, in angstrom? 5094.36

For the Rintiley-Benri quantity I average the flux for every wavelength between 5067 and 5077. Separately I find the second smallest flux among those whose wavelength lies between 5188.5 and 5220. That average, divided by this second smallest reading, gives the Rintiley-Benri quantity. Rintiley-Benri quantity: 1.27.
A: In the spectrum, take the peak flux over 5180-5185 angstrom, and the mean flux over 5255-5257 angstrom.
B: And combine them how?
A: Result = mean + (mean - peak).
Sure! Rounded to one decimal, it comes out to 12.9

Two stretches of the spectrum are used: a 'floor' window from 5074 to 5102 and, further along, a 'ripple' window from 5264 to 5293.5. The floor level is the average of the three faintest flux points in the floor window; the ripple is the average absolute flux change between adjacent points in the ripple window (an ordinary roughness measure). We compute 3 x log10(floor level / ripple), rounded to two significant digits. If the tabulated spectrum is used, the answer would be 5.7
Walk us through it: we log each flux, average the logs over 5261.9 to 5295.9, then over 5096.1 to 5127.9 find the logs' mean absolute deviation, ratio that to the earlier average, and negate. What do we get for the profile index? -0.0067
